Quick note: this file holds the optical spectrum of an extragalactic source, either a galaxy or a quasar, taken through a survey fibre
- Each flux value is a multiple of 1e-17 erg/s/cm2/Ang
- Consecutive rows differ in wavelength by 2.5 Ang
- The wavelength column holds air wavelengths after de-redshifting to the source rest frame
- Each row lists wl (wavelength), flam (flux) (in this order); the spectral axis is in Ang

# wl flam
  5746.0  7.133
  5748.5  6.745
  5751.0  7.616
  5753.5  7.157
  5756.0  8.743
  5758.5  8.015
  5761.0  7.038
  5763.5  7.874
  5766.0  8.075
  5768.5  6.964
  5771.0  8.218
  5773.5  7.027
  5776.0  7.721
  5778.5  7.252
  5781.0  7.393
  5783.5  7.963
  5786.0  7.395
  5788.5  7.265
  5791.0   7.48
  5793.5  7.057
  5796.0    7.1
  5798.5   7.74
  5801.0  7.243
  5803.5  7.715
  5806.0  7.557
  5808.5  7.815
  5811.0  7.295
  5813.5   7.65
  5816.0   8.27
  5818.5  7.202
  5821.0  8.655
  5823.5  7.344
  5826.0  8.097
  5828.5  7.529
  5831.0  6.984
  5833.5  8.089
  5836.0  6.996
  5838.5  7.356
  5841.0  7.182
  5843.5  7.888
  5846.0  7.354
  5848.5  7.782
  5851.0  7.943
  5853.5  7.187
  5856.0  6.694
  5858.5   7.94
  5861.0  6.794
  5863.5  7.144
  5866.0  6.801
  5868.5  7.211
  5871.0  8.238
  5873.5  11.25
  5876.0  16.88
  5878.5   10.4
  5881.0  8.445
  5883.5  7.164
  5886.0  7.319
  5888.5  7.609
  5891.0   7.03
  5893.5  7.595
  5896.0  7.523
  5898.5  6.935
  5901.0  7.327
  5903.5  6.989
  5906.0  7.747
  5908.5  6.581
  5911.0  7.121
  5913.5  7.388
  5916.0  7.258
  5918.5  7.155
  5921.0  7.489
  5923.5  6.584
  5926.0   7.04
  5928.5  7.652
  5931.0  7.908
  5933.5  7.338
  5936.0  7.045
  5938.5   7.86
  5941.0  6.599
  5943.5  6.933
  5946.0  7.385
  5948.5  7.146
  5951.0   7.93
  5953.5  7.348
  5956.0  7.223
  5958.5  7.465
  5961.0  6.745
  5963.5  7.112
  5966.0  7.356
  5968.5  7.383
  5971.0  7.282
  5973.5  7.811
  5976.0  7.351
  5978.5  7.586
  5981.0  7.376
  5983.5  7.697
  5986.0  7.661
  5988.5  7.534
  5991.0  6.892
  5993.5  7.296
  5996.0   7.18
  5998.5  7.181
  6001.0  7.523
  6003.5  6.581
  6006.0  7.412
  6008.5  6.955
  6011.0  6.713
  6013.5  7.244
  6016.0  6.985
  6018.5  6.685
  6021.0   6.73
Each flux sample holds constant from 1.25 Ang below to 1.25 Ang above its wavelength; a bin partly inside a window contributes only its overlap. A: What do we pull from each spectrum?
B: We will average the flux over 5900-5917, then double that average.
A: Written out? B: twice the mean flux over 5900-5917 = 14.4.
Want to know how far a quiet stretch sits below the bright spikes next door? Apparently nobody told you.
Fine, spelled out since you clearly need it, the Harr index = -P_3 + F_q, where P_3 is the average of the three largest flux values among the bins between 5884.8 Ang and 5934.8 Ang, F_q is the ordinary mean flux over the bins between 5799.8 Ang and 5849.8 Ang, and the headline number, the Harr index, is -0.17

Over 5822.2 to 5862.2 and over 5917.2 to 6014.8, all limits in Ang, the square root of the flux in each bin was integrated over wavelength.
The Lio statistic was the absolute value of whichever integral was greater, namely 263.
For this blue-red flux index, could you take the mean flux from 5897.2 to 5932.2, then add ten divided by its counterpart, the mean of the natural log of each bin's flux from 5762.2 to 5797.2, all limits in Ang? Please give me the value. 12.2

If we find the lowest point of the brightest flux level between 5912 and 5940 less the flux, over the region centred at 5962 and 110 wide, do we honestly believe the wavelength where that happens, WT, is 5951.0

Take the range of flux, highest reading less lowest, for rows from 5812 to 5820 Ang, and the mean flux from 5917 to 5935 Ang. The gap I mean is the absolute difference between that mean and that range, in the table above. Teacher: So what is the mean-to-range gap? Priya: 6.24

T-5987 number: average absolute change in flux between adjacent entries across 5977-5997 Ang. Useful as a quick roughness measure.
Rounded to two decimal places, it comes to 0.27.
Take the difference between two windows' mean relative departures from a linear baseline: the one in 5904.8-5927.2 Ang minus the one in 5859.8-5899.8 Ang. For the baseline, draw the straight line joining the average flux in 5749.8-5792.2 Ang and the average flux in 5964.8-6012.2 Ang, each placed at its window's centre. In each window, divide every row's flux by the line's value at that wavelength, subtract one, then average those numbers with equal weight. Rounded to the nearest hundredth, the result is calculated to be -0.16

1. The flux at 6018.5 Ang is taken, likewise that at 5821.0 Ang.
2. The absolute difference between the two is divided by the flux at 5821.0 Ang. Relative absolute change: 0.23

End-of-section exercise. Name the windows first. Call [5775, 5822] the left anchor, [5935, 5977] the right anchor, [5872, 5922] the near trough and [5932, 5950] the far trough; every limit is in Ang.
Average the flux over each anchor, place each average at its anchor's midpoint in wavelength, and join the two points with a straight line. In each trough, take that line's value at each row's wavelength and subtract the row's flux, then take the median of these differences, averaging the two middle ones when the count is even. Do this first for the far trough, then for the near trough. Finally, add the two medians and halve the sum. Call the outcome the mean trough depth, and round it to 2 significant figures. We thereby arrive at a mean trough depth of 0.090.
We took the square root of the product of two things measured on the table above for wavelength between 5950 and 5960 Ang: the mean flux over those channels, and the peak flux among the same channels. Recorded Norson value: 7.7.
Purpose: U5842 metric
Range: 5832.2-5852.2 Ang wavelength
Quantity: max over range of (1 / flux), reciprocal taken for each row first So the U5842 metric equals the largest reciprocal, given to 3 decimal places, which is 0.143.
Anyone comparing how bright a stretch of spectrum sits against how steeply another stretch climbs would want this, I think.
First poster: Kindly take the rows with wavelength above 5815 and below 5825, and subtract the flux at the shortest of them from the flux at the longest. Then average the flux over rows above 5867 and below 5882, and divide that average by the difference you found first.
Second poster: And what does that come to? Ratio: -11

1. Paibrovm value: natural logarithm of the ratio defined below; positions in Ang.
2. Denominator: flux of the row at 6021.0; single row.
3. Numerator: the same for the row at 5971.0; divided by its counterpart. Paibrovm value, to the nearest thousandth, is 0.079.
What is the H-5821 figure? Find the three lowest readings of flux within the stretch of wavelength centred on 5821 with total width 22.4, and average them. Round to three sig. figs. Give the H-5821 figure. 7.16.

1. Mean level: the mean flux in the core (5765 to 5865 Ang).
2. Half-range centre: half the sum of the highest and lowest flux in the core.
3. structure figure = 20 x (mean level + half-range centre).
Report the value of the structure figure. 304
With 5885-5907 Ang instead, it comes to 294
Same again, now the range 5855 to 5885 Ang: 411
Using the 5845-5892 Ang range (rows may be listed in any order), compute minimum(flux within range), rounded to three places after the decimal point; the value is 6.694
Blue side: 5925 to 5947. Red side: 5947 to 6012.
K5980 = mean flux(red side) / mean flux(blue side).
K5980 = 0.999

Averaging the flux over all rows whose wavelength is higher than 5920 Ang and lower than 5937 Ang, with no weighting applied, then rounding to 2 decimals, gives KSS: 7.29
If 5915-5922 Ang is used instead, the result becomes 7.30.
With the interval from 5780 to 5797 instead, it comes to 7.38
